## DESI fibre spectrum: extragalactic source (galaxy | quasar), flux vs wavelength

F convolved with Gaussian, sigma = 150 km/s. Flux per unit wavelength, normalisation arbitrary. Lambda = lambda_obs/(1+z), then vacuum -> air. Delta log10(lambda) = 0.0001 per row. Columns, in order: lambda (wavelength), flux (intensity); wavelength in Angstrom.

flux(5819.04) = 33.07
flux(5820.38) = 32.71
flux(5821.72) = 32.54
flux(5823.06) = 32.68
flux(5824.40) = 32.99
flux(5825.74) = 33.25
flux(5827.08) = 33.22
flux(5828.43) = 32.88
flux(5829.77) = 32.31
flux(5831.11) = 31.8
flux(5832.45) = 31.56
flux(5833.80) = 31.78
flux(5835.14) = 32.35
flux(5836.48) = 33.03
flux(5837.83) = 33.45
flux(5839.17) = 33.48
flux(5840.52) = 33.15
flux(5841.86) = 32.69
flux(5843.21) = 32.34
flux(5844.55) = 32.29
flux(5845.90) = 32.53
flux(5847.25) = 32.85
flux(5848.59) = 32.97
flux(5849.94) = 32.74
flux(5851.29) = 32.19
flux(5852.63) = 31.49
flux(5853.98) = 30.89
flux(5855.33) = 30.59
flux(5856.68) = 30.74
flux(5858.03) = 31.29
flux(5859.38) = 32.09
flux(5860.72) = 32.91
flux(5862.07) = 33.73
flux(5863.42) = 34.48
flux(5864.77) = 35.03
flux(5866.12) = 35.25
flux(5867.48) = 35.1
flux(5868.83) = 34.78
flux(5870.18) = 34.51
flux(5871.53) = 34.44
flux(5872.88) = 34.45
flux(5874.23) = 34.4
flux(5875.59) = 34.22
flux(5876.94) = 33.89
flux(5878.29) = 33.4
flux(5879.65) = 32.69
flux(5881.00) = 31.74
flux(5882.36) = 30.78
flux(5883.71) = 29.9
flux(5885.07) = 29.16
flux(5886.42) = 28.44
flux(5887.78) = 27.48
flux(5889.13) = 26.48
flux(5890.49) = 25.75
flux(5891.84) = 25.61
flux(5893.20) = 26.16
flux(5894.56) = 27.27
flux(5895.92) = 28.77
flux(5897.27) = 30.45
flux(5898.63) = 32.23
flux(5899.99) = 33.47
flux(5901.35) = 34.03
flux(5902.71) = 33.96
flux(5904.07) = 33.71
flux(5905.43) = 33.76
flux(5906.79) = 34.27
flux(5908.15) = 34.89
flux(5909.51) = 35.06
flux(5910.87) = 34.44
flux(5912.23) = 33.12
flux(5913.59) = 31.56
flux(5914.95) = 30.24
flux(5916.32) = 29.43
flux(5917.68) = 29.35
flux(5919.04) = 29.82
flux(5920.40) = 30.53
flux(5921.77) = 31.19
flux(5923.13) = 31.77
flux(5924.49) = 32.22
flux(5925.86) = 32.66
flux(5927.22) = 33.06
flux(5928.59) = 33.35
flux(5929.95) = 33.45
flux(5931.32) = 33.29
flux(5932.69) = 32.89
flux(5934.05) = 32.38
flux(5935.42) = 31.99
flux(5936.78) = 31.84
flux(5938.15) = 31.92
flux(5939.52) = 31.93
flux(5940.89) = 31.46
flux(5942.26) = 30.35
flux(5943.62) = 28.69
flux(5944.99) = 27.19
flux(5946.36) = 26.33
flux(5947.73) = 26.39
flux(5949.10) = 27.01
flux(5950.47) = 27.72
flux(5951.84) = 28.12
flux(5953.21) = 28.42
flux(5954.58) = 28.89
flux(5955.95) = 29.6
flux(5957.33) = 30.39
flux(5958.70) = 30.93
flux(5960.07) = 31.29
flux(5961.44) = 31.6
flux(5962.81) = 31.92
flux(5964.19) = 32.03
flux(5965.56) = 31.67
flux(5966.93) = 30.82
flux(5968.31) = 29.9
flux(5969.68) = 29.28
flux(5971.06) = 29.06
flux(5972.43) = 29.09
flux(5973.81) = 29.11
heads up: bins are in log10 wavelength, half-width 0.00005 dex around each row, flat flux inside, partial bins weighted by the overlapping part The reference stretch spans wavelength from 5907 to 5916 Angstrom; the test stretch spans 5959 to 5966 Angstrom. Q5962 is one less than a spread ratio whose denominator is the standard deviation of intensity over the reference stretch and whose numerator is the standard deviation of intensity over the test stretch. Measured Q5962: -1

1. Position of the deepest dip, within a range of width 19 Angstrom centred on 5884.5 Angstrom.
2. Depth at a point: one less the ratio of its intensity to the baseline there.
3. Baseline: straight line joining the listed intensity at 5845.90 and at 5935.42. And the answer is 5891.84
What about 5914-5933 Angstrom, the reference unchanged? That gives 5917.68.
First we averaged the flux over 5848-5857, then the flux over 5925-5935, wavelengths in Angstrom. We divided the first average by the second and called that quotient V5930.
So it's 0.96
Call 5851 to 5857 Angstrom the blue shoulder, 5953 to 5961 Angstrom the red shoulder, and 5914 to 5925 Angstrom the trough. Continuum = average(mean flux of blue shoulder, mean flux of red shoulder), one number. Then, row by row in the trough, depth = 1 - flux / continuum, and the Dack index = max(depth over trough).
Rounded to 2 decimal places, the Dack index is 0.04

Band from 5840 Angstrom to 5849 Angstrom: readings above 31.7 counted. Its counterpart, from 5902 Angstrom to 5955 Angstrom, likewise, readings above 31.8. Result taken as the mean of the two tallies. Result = 13.5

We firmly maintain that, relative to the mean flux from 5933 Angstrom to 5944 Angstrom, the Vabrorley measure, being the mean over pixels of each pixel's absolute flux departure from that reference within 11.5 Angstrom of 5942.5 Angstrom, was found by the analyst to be 2.3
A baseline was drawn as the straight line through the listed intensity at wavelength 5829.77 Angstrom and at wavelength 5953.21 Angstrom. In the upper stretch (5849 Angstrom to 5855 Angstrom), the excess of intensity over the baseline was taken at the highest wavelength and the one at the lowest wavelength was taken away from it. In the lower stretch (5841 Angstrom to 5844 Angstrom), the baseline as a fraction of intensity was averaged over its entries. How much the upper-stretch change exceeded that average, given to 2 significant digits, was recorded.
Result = -2.7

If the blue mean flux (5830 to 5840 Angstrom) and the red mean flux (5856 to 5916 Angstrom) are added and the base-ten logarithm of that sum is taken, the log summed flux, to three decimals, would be 1.810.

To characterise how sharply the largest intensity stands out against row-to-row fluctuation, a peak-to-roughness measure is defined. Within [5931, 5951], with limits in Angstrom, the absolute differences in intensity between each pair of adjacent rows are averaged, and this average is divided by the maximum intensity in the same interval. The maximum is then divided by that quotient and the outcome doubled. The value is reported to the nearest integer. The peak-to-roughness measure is 3638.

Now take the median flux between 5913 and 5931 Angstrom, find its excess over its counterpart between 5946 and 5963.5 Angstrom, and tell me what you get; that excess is 2.7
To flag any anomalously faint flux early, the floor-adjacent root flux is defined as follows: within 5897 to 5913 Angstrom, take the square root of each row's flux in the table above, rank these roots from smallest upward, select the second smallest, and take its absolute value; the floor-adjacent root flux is 5.68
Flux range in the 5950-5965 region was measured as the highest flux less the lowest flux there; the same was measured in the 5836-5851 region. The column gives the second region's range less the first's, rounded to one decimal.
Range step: -3.1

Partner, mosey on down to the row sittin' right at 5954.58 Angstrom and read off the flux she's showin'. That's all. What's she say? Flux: 28.89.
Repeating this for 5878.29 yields 33.4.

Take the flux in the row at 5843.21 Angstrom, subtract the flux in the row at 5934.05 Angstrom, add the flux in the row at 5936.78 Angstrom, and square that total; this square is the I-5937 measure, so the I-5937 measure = 1011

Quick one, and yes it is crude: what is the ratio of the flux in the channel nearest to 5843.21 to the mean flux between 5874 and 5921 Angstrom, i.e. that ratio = 1.04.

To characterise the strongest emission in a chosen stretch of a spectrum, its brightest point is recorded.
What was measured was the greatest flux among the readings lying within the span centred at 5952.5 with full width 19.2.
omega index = 31.6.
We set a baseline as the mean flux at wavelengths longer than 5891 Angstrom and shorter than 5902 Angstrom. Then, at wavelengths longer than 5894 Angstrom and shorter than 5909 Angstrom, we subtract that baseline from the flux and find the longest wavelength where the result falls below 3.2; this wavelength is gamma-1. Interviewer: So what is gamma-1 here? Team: 5898.63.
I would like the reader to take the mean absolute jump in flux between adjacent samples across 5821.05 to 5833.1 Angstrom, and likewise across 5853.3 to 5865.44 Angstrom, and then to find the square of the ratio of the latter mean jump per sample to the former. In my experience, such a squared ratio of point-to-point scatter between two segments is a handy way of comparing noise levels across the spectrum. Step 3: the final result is 3.9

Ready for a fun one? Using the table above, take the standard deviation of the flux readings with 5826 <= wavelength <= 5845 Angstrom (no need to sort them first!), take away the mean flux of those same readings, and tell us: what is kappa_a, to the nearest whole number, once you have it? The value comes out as -32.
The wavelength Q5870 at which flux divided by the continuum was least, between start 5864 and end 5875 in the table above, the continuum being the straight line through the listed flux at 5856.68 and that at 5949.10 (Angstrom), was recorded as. 5871.53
